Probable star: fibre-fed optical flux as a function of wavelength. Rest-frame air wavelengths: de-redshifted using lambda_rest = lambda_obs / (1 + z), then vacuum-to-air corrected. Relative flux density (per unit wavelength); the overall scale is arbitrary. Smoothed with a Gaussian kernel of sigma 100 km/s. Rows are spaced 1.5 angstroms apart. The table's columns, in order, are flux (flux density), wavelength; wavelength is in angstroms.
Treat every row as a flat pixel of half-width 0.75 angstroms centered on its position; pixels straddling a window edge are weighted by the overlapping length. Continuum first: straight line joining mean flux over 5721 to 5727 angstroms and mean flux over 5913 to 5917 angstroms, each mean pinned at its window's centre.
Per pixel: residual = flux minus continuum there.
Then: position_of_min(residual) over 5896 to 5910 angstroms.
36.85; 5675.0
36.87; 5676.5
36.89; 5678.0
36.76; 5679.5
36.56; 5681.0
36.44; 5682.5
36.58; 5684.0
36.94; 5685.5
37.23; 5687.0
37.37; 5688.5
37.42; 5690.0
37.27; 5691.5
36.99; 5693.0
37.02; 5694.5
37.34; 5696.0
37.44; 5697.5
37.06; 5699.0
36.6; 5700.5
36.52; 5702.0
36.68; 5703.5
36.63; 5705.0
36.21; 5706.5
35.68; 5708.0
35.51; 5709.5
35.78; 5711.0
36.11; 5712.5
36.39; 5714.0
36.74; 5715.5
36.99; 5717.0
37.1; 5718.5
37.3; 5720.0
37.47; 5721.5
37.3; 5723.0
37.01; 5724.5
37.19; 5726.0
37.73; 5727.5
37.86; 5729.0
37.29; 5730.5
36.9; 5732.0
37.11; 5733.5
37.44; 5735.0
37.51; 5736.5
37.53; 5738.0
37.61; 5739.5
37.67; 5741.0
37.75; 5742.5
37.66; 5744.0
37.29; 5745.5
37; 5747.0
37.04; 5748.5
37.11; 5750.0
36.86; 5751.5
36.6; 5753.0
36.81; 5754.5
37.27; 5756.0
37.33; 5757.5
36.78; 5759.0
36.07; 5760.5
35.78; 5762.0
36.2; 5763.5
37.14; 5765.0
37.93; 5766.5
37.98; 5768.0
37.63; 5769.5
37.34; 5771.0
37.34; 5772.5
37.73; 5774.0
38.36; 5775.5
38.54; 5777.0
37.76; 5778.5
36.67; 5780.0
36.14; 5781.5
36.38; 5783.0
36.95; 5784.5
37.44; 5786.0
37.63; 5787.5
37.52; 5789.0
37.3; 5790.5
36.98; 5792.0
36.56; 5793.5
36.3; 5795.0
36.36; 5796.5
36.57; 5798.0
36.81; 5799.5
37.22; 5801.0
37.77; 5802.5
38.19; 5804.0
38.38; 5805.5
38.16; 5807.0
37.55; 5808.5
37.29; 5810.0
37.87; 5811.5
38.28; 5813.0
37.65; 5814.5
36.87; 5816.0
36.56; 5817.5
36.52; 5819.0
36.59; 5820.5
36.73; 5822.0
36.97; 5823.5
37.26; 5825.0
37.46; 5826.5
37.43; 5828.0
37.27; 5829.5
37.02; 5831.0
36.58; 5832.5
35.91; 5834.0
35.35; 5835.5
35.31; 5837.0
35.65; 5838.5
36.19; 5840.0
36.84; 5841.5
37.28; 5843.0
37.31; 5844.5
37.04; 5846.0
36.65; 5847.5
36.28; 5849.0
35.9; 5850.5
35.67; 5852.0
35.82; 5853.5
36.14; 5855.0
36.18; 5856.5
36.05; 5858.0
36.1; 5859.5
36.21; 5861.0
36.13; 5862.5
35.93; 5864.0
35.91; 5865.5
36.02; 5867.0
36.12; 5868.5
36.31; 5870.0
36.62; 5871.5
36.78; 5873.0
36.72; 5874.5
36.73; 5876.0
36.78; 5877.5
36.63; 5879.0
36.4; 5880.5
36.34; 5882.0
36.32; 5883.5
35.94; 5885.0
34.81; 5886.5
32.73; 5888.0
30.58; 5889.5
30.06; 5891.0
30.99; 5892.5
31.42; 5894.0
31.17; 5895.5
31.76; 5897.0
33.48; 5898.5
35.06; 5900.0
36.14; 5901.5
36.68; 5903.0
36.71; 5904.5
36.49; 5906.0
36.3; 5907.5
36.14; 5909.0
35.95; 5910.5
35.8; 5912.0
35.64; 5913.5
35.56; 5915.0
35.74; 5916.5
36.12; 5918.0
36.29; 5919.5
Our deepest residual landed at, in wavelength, 5897.0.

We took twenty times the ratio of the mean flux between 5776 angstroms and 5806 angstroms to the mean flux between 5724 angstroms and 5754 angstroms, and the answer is 19.9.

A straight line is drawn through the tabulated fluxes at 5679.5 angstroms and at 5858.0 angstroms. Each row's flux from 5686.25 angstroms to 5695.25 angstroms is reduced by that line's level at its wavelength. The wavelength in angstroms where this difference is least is 5693.0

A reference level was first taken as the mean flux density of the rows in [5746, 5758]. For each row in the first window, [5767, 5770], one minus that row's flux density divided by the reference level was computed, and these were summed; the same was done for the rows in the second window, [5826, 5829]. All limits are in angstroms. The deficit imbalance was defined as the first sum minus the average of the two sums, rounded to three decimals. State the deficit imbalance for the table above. -0.010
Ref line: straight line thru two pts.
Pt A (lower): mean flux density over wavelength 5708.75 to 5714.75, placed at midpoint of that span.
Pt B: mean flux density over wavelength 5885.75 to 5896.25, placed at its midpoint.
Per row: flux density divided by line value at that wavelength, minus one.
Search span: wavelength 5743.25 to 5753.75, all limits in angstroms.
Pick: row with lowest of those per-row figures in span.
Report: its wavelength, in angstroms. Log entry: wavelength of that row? 5753.0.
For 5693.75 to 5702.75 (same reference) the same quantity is 5702.0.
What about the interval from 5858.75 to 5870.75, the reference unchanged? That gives 5864.0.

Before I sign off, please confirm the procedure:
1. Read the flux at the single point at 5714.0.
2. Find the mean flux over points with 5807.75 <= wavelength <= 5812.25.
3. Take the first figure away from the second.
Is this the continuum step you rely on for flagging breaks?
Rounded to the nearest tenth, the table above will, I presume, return 1.2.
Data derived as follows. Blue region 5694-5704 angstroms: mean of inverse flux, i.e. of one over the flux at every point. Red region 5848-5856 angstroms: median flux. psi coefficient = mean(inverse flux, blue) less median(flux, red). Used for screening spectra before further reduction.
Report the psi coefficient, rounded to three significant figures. -35.9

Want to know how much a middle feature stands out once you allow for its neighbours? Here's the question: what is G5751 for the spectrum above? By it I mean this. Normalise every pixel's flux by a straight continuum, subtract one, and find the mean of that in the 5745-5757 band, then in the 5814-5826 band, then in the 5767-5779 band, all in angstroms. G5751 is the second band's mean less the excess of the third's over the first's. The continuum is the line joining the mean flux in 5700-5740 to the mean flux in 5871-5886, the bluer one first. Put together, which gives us -0.018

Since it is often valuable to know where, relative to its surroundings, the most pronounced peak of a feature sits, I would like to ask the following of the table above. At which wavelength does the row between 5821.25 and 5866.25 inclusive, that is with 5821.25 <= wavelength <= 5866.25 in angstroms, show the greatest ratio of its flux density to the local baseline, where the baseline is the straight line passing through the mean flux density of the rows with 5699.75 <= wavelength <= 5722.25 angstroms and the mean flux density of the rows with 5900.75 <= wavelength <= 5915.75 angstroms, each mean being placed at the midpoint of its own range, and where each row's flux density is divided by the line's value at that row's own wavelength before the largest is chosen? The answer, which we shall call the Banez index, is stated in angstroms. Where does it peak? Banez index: 5826.5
